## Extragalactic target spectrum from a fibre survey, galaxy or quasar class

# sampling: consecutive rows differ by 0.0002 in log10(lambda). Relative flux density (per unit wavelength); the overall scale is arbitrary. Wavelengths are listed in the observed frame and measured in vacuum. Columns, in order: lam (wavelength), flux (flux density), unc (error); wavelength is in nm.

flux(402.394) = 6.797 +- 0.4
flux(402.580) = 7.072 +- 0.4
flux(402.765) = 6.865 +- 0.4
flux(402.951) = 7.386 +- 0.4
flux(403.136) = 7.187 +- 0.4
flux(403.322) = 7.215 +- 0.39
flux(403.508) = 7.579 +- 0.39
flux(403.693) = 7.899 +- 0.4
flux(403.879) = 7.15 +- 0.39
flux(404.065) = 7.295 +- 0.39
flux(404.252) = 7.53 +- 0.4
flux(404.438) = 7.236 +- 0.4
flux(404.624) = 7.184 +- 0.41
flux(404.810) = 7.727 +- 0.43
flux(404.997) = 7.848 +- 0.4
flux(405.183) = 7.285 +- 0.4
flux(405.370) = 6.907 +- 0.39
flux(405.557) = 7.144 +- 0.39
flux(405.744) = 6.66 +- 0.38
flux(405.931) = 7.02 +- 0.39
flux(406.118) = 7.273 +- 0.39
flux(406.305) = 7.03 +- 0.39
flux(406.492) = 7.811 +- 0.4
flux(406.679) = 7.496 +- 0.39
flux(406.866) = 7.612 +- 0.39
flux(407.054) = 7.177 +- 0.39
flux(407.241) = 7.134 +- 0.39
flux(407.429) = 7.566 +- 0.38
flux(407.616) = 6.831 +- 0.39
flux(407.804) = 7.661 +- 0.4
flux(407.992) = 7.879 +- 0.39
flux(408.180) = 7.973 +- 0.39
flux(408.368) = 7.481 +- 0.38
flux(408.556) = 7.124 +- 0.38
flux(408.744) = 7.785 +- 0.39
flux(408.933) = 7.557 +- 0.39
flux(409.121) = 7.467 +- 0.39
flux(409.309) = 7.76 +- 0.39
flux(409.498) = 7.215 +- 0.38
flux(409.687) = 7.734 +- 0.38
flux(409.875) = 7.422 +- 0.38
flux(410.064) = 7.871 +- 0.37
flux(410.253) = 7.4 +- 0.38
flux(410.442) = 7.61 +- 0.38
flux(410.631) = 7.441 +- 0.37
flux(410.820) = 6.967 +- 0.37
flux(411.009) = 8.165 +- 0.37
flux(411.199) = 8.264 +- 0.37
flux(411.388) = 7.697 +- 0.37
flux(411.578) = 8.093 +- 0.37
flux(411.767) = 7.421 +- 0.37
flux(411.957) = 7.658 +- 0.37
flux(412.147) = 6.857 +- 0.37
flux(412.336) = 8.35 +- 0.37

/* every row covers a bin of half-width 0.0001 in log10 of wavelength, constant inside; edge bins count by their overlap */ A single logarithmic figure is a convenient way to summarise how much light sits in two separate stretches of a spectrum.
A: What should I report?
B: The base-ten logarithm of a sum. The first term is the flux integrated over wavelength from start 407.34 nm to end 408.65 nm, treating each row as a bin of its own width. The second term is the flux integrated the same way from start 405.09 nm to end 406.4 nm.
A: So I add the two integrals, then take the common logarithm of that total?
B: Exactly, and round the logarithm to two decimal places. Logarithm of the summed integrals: 1.28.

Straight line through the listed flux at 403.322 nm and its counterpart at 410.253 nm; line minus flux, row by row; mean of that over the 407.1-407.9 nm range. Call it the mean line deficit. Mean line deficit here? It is 0.03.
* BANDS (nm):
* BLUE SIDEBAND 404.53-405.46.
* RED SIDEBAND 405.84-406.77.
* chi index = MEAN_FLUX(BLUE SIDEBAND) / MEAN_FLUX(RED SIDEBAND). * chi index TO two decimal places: 1.01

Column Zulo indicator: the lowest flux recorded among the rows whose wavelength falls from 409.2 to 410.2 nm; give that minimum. 7.215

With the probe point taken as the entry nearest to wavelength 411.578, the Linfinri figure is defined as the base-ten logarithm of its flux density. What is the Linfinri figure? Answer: 0.91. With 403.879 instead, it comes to 0.85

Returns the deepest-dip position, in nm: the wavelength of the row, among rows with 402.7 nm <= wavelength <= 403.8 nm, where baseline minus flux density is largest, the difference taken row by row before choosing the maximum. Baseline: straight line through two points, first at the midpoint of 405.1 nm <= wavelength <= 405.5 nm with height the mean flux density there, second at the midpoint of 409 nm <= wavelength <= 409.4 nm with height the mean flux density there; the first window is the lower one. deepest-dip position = 402.765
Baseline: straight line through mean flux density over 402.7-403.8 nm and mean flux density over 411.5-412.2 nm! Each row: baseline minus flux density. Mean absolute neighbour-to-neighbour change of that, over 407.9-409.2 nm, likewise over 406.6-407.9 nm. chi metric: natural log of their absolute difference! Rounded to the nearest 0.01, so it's -2.20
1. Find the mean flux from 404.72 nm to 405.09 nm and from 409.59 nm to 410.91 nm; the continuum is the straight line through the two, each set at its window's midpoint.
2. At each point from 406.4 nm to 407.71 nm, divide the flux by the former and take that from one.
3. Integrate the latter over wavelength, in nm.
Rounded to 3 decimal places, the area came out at 0.050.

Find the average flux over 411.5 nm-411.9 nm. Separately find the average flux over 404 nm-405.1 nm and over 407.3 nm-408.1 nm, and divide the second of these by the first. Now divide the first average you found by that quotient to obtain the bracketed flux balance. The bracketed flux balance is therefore 7.74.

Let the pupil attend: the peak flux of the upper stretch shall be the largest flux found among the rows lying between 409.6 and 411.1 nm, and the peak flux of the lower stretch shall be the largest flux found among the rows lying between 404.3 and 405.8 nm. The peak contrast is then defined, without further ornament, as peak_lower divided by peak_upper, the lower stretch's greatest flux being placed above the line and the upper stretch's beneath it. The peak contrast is 0.96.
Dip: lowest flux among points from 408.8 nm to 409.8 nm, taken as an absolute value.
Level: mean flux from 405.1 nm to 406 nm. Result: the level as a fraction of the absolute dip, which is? 0.97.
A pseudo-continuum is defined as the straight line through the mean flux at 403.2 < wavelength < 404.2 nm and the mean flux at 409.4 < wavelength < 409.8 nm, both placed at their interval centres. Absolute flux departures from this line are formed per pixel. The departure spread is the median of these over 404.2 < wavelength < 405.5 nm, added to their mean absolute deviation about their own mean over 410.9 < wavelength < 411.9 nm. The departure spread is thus 0.51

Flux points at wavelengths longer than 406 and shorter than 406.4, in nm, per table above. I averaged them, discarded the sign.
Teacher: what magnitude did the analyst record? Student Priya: 7.15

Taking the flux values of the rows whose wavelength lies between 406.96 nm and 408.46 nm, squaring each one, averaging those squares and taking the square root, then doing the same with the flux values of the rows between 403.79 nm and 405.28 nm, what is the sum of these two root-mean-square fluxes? 14.9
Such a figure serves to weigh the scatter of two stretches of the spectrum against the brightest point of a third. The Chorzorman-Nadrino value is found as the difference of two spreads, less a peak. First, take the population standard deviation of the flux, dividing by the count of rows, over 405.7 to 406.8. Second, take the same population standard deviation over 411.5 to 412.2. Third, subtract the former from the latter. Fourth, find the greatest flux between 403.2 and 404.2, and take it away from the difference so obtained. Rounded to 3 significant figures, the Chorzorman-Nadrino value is -7.82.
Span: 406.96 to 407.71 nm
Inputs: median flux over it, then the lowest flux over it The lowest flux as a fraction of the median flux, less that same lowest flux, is -5.9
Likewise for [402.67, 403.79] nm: -5.9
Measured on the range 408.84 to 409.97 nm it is -6.3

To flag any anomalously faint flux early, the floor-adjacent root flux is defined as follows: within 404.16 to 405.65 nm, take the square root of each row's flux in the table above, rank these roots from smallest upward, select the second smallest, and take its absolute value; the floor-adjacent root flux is 2.67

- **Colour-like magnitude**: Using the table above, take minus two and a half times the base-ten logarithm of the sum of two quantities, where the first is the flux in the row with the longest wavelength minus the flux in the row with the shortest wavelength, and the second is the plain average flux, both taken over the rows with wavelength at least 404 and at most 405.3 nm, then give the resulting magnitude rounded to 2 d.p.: -2.18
